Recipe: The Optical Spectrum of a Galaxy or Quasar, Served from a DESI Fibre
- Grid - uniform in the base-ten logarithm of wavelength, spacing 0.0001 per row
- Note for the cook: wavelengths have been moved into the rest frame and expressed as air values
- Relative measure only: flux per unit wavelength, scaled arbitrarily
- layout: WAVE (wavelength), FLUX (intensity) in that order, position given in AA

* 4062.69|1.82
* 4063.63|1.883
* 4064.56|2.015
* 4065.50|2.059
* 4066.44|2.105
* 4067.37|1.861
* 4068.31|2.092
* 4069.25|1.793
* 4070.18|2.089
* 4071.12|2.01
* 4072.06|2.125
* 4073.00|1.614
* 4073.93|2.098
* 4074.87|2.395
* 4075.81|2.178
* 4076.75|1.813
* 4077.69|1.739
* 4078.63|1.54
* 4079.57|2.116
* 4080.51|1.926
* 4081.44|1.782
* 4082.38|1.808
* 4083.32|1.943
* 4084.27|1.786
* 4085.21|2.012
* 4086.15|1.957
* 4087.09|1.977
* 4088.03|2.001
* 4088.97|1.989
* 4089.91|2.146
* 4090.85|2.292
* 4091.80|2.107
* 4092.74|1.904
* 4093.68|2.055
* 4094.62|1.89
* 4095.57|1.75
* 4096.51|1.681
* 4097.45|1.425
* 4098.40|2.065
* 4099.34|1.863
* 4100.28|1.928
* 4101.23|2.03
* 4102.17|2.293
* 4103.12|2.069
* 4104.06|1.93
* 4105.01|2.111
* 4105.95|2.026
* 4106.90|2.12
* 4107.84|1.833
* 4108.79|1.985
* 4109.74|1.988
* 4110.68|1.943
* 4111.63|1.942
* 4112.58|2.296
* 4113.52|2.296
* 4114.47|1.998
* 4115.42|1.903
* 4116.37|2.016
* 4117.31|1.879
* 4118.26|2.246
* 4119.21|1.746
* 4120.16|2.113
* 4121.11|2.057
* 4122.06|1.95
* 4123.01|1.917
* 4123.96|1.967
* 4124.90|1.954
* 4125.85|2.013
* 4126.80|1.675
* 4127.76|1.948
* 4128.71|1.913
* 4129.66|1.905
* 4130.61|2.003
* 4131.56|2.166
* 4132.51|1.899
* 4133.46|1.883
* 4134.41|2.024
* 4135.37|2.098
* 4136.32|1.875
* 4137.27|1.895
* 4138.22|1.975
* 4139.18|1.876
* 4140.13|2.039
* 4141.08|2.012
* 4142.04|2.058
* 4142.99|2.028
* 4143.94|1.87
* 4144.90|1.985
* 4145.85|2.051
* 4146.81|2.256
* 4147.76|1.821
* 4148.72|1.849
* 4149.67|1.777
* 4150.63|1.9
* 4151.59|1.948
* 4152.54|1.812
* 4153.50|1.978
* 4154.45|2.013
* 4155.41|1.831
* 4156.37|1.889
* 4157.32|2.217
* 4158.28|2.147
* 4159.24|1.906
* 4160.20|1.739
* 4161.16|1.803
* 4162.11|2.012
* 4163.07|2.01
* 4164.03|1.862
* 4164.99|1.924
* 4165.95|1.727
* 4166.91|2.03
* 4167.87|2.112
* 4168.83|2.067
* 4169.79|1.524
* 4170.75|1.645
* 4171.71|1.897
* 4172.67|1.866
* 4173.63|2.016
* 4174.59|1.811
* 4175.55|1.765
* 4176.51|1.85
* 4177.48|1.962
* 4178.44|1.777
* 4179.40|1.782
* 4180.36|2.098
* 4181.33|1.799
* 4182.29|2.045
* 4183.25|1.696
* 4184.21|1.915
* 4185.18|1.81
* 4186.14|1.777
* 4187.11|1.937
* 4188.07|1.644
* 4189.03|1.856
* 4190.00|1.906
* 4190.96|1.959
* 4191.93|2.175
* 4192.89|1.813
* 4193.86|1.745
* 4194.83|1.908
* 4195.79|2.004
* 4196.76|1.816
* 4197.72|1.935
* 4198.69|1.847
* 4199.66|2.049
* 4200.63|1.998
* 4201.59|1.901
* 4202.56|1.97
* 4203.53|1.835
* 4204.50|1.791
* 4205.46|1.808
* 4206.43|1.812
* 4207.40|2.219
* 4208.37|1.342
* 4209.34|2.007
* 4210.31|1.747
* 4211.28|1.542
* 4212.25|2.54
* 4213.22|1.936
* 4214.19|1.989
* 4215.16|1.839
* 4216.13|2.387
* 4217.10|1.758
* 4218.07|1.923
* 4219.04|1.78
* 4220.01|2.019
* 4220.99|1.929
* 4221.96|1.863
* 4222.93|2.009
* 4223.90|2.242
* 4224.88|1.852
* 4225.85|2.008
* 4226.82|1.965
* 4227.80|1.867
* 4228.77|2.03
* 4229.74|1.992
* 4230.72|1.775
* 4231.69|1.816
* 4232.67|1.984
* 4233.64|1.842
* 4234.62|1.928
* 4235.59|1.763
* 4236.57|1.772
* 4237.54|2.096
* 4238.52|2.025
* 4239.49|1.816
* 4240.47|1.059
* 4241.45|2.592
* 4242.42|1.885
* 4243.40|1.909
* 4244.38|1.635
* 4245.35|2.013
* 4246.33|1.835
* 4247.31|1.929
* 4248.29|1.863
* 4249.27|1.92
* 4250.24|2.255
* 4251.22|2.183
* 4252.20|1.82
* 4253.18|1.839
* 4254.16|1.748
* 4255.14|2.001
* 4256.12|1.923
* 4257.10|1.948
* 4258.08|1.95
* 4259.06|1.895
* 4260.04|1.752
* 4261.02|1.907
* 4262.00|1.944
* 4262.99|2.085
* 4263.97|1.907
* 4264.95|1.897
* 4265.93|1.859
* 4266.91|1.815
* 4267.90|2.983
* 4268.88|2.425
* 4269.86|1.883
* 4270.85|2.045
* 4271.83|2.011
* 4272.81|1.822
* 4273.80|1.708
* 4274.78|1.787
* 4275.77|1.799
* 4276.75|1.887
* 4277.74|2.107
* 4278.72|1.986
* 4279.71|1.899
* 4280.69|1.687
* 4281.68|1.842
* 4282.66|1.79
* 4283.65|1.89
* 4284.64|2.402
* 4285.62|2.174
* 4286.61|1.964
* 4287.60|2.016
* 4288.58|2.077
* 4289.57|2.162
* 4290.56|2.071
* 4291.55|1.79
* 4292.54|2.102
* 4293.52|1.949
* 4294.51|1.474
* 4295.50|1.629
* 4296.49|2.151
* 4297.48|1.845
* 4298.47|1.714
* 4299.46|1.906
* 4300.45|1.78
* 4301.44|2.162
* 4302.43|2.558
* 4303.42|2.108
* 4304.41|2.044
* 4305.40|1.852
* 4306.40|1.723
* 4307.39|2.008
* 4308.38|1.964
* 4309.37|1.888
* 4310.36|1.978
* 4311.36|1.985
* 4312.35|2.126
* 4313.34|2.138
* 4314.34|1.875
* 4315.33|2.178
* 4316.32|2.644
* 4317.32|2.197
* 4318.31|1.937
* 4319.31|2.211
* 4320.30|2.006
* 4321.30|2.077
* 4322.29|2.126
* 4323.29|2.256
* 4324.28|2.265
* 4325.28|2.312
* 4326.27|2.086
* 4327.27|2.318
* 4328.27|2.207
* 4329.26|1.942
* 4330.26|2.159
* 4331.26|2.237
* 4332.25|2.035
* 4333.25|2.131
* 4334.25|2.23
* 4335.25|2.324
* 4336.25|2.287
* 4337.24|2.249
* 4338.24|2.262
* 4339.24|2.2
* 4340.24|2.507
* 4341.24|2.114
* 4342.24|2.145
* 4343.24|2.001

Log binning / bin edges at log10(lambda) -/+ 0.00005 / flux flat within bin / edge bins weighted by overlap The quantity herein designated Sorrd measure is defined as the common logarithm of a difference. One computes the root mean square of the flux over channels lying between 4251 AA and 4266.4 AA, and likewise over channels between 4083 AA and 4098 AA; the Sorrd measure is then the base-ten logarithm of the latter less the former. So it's -1.6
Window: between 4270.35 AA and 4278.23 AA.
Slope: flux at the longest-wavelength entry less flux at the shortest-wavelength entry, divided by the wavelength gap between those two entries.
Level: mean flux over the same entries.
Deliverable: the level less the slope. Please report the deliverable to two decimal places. 1.89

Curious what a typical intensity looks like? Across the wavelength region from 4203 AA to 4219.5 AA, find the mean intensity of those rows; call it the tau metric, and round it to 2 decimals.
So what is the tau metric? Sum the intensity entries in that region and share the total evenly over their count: 1.90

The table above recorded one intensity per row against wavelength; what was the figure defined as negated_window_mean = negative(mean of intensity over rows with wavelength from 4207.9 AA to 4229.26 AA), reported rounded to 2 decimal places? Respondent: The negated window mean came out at -1.94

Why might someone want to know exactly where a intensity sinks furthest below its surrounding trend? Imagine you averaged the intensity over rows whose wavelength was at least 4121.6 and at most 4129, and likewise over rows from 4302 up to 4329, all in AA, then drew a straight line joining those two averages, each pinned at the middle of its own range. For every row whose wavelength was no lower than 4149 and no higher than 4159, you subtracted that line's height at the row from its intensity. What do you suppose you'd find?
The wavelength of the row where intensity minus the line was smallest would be 4149.67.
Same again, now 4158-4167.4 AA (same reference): 4165.95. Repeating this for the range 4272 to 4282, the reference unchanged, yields 4280.69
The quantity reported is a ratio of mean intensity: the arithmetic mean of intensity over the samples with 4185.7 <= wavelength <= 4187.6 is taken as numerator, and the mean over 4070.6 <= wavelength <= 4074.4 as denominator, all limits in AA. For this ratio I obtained 0.95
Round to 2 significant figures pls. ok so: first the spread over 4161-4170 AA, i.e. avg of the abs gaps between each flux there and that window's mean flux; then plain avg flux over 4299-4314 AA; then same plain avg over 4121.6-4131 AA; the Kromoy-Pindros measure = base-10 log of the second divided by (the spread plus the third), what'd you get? -0.011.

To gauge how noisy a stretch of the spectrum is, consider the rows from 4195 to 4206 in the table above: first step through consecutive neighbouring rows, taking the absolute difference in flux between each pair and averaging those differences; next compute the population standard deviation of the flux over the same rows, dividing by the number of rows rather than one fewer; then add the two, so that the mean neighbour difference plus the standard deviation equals 0.19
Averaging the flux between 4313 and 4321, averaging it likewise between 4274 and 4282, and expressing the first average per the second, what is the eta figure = 1.15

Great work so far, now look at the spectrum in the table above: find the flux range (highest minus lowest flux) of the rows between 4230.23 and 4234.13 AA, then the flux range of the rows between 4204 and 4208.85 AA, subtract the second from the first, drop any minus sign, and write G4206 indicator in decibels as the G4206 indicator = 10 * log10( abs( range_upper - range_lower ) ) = -1.8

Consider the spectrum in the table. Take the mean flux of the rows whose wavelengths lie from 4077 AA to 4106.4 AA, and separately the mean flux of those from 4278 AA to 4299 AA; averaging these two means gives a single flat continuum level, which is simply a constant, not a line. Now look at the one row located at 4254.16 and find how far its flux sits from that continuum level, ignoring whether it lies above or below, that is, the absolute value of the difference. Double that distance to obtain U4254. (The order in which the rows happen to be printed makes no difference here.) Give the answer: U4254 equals 0.38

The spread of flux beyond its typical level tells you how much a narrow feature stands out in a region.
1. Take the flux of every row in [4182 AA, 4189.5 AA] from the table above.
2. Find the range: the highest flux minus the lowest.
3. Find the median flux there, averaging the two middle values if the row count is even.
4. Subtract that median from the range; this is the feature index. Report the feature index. -1.43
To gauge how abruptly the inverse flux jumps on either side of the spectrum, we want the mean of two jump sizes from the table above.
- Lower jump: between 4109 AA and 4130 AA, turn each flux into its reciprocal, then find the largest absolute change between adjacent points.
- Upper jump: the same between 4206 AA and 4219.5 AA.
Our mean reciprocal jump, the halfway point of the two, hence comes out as 0.211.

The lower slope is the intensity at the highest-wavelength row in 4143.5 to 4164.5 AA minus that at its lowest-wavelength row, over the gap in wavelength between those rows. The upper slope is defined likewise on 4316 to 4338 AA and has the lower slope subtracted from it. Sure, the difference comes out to -0.02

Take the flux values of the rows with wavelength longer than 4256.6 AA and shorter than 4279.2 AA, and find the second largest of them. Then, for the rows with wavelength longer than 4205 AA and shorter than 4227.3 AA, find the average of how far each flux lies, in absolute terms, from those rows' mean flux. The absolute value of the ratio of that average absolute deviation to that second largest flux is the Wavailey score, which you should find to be 0.073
